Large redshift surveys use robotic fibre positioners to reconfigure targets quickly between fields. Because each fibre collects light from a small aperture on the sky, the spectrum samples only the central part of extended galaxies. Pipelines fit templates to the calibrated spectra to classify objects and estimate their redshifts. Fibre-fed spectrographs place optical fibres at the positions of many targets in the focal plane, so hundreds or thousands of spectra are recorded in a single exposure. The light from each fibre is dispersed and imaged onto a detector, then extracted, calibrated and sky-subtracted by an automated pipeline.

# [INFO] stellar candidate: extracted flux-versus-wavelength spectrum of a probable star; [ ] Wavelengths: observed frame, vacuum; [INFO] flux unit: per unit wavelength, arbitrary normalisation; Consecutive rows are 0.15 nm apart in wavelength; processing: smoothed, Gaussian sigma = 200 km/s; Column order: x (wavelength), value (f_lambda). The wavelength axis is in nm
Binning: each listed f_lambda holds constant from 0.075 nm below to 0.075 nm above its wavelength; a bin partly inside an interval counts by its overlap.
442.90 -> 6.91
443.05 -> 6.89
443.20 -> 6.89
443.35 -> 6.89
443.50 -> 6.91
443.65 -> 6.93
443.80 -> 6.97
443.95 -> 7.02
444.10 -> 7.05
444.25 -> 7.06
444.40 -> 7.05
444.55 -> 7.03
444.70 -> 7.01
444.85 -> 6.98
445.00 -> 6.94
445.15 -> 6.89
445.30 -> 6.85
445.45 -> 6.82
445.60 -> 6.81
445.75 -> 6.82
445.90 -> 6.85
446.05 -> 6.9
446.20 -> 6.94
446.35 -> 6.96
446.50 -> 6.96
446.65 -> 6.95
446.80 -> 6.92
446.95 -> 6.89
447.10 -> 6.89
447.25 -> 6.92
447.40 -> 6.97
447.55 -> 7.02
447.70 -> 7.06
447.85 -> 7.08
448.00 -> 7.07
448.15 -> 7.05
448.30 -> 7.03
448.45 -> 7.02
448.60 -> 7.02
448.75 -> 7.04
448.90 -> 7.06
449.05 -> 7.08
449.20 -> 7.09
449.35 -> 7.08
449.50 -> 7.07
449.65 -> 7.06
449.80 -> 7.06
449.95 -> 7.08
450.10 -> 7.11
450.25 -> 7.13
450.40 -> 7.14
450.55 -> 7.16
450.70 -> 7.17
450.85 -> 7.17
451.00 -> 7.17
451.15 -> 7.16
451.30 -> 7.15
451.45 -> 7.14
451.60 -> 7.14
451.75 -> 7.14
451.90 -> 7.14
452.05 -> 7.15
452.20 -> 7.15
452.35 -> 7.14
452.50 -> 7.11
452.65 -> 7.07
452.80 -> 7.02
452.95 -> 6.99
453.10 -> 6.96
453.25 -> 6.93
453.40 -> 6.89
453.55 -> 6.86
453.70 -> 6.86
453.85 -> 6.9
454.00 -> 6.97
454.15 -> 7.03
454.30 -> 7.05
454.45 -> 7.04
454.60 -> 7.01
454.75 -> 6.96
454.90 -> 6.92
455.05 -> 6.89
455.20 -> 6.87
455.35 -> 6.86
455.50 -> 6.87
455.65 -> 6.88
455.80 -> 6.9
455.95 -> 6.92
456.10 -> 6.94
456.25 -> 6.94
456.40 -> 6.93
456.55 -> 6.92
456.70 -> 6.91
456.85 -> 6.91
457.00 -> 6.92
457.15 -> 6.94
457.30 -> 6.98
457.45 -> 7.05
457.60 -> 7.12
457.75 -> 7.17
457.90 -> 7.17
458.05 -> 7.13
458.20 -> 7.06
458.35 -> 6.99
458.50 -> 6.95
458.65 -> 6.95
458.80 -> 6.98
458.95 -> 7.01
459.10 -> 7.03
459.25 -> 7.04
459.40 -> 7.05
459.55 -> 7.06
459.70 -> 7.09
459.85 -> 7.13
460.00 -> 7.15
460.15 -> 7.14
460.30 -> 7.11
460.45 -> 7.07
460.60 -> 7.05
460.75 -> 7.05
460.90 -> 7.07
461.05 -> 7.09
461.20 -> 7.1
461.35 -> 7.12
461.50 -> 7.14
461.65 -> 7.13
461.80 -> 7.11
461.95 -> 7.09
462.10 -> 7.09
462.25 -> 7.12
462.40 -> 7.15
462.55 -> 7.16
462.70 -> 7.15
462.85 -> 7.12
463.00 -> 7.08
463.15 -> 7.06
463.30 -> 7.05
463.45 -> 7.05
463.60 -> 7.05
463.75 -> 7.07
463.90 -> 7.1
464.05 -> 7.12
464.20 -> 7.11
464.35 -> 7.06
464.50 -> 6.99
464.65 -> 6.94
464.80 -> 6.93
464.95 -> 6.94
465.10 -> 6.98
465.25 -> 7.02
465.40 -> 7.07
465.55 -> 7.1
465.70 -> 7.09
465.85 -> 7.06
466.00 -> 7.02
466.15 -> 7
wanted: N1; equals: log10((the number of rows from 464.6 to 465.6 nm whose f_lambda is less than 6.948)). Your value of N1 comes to 0.48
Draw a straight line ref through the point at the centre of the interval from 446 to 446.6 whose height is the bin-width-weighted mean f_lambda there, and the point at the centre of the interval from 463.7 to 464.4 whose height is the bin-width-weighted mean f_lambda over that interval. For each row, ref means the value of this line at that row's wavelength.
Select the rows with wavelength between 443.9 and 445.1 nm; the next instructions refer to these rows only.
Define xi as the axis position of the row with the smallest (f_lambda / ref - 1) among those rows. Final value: 445.00 nm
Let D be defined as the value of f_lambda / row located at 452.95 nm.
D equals 6.99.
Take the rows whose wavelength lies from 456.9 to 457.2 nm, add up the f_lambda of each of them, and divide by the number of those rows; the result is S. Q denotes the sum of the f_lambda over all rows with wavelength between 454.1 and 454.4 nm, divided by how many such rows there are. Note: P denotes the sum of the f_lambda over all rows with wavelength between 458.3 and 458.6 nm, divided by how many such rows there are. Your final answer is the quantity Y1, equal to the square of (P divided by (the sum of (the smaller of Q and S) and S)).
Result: 0.253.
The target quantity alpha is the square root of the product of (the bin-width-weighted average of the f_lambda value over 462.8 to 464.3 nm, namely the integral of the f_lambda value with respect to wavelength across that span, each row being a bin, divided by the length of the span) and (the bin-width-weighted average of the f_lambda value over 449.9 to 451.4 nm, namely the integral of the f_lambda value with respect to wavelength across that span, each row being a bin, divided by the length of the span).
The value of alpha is 7.11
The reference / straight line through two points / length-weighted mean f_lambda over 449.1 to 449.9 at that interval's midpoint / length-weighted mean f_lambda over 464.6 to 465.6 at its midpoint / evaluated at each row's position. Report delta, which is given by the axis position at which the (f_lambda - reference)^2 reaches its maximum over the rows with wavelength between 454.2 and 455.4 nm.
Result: 455.35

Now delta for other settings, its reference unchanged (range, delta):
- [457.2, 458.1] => 457.90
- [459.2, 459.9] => 459.85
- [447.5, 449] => 447.55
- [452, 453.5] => 453.40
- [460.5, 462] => 461.50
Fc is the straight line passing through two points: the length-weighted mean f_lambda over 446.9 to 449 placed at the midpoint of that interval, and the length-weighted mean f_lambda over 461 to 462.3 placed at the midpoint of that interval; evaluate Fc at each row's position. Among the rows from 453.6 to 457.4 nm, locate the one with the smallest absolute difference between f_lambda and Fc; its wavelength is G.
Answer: 454.30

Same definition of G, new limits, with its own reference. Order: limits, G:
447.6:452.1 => 448.60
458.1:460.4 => 459.70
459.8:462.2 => 461.80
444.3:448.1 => 444.85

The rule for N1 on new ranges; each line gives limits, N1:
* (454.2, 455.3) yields 0.48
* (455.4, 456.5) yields 0.85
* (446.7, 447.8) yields 0.60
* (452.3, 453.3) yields 0.00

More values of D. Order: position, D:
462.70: 7.15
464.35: 7.06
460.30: 7.11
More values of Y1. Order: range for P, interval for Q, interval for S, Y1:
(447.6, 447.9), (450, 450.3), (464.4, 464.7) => 0.258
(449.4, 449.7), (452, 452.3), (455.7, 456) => 0.261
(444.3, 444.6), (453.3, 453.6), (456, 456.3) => 0.260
